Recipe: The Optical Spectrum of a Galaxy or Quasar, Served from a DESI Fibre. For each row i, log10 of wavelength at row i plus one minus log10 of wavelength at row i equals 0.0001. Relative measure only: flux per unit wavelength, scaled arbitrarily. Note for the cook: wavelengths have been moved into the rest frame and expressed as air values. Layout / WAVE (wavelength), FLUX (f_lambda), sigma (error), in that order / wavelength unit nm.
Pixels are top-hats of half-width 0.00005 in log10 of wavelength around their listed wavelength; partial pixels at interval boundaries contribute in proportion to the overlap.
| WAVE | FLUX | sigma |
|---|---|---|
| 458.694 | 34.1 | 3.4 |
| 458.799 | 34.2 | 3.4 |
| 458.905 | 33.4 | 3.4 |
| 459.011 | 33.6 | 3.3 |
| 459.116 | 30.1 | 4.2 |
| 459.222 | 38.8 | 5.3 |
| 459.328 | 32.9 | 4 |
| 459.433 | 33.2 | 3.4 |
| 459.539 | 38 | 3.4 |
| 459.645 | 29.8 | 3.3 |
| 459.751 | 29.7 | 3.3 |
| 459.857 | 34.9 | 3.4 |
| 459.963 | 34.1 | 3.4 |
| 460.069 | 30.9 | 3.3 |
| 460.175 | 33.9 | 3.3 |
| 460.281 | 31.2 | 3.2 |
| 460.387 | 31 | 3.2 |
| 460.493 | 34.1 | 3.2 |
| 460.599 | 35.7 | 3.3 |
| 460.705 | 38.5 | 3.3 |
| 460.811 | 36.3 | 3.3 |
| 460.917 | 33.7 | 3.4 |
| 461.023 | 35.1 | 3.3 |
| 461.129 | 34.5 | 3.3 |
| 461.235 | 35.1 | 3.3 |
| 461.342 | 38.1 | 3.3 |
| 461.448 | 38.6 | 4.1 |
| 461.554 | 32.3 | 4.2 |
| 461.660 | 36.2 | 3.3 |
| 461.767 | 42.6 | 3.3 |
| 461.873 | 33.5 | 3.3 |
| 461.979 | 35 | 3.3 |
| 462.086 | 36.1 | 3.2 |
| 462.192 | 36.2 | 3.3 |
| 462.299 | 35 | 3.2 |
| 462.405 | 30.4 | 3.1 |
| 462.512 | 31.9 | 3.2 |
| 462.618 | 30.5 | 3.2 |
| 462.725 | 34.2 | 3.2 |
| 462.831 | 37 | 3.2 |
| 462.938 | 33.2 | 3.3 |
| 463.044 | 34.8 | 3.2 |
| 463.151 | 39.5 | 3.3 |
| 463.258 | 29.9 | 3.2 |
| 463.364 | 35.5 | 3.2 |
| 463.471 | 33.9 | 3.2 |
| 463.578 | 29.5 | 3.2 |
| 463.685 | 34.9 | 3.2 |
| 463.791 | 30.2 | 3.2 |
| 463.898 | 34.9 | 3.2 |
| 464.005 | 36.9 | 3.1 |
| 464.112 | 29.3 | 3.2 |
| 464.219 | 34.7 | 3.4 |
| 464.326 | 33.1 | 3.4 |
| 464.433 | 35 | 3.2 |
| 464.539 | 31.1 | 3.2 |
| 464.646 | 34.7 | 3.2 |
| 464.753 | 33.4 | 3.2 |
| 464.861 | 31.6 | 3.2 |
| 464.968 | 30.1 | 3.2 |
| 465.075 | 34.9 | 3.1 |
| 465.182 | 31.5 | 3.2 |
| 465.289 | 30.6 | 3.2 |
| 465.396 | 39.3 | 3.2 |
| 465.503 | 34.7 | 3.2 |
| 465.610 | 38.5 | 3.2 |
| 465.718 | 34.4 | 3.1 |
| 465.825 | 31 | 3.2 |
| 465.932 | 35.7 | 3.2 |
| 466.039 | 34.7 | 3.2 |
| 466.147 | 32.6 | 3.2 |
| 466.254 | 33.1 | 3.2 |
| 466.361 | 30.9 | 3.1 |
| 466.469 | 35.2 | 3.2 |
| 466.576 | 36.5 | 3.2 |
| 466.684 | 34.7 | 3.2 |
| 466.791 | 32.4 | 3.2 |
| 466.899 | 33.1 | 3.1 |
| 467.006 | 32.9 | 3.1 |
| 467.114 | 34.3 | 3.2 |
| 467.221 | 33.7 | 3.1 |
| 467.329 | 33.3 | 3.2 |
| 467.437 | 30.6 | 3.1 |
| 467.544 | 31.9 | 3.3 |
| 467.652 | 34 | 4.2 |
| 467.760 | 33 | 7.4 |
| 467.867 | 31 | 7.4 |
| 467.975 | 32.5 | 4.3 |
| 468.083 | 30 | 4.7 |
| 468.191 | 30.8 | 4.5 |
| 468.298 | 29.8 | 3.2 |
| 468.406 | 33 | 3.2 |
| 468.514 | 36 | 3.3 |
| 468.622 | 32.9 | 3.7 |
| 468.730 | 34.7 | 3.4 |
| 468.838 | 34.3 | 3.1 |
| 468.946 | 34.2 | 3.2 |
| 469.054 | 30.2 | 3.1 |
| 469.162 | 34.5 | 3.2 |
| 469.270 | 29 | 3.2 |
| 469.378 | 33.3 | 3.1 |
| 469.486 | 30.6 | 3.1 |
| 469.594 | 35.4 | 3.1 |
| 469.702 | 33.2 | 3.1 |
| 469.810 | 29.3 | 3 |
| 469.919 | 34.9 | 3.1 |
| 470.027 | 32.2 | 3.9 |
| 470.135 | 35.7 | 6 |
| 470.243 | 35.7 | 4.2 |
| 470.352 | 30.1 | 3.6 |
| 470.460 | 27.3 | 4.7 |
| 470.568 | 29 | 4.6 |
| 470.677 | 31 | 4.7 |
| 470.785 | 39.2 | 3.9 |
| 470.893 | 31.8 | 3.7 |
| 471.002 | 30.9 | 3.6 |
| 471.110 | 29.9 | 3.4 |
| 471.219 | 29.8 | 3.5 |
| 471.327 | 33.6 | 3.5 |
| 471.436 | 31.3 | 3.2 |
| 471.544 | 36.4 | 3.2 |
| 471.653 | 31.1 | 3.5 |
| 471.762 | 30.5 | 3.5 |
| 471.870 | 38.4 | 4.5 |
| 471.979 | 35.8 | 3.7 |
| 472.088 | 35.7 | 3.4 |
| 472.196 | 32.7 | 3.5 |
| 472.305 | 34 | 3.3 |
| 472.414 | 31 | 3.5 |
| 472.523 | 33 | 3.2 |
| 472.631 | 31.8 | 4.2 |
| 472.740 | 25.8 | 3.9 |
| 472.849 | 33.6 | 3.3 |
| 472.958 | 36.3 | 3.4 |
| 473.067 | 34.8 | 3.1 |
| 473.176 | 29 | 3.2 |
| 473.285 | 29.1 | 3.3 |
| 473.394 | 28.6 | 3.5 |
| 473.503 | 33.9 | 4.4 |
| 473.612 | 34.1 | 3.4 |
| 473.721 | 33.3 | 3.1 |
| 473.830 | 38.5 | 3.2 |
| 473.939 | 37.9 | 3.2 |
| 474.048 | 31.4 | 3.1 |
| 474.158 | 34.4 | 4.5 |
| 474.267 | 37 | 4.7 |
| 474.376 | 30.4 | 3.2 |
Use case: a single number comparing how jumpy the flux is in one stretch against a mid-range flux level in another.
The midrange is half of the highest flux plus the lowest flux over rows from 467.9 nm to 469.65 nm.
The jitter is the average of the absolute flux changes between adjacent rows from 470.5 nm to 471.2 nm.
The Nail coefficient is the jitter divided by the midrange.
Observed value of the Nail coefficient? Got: 0.120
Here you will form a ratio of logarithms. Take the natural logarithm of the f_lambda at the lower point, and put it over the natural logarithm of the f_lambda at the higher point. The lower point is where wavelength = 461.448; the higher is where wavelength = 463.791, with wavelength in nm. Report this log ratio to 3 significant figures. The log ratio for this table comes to 1.07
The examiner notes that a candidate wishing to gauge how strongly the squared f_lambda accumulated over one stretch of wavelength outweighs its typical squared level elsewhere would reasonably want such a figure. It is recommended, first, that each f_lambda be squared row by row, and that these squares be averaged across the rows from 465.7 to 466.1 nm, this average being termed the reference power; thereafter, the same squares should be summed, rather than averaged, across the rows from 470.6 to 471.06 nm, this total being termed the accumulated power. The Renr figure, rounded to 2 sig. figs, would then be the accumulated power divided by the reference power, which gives 3.9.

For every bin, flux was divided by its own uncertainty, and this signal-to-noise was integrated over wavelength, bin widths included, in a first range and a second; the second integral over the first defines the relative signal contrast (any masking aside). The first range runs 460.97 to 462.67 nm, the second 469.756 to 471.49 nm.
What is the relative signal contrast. 0.82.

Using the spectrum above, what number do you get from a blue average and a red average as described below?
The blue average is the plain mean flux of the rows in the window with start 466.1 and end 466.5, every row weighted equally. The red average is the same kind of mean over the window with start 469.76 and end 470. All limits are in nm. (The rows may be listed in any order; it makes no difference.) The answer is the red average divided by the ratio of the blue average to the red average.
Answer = 31.3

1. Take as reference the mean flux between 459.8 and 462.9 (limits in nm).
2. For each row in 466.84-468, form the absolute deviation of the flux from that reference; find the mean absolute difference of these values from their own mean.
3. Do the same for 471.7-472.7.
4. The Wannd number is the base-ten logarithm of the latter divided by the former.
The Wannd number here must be 0.100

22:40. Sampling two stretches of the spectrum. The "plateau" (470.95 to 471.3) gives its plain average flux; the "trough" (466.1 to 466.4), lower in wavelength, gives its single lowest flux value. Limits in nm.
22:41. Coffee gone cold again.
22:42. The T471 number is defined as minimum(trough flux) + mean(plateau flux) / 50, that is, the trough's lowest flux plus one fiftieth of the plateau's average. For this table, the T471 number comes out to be 31.5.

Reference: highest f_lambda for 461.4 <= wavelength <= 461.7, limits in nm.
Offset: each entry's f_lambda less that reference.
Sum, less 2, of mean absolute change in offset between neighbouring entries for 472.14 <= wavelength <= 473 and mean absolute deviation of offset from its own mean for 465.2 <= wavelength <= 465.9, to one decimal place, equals 4.2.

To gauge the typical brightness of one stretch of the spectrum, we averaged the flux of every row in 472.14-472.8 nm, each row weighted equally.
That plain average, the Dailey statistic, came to 31.4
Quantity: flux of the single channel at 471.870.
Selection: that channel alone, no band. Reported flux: 38.4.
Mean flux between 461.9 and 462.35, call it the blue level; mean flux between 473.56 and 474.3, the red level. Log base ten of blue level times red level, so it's 3.10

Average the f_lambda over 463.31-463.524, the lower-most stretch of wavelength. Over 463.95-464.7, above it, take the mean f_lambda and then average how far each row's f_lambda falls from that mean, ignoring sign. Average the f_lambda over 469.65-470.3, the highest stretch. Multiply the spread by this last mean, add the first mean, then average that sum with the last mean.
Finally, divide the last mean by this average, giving 0.491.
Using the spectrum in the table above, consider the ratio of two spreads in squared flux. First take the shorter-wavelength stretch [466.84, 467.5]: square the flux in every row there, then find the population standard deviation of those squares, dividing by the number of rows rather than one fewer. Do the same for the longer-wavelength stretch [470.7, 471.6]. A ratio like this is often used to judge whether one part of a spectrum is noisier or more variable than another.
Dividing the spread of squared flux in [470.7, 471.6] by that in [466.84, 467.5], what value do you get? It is 2.9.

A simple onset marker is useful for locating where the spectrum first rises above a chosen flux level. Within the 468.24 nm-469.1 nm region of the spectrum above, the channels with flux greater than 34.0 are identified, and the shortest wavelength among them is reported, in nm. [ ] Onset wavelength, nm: 468.514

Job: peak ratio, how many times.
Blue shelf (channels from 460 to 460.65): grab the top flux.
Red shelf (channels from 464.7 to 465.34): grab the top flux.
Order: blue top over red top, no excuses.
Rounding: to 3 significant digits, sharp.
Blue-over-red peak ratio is 1.02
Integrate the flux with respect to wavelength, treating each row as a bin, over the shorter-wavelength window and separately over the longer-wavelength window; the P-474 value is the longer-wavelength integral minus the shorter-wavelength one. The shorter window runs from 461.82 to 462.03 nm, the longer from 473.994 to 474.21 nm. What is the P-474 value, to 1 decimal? -0.1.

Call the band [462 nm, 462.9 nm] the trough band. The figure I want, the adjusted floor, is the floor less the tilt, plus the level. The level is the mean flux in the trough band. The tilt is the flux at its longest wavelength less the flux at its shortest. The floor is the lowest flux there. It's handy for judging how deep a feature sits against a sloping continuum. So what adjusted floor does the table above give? 63.4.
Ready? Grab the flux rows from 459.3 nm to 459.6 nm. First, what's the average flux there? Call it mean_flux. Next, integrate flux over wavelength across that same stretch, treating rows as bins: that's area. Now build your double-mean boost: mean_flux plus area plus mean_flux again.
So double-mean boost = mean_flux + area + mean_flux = 80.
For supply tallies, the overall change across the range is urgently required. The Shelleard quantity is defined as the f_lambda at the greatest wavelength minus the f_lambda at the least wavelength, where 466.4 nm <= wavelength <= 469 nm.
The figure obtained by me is -1.0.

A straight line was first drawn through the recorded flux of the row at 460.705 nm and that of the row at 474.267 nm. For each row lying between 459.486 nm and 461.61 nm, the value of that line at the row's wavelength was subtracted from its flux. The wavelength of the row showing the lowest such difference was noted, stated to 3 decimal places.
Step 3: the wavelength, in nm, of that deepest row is 459.751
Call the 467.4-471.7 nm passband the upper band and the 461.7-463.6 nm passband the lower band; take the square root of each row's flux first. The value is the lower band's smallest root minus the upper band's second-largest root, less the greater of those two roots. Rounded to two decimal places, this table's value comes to -6.64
